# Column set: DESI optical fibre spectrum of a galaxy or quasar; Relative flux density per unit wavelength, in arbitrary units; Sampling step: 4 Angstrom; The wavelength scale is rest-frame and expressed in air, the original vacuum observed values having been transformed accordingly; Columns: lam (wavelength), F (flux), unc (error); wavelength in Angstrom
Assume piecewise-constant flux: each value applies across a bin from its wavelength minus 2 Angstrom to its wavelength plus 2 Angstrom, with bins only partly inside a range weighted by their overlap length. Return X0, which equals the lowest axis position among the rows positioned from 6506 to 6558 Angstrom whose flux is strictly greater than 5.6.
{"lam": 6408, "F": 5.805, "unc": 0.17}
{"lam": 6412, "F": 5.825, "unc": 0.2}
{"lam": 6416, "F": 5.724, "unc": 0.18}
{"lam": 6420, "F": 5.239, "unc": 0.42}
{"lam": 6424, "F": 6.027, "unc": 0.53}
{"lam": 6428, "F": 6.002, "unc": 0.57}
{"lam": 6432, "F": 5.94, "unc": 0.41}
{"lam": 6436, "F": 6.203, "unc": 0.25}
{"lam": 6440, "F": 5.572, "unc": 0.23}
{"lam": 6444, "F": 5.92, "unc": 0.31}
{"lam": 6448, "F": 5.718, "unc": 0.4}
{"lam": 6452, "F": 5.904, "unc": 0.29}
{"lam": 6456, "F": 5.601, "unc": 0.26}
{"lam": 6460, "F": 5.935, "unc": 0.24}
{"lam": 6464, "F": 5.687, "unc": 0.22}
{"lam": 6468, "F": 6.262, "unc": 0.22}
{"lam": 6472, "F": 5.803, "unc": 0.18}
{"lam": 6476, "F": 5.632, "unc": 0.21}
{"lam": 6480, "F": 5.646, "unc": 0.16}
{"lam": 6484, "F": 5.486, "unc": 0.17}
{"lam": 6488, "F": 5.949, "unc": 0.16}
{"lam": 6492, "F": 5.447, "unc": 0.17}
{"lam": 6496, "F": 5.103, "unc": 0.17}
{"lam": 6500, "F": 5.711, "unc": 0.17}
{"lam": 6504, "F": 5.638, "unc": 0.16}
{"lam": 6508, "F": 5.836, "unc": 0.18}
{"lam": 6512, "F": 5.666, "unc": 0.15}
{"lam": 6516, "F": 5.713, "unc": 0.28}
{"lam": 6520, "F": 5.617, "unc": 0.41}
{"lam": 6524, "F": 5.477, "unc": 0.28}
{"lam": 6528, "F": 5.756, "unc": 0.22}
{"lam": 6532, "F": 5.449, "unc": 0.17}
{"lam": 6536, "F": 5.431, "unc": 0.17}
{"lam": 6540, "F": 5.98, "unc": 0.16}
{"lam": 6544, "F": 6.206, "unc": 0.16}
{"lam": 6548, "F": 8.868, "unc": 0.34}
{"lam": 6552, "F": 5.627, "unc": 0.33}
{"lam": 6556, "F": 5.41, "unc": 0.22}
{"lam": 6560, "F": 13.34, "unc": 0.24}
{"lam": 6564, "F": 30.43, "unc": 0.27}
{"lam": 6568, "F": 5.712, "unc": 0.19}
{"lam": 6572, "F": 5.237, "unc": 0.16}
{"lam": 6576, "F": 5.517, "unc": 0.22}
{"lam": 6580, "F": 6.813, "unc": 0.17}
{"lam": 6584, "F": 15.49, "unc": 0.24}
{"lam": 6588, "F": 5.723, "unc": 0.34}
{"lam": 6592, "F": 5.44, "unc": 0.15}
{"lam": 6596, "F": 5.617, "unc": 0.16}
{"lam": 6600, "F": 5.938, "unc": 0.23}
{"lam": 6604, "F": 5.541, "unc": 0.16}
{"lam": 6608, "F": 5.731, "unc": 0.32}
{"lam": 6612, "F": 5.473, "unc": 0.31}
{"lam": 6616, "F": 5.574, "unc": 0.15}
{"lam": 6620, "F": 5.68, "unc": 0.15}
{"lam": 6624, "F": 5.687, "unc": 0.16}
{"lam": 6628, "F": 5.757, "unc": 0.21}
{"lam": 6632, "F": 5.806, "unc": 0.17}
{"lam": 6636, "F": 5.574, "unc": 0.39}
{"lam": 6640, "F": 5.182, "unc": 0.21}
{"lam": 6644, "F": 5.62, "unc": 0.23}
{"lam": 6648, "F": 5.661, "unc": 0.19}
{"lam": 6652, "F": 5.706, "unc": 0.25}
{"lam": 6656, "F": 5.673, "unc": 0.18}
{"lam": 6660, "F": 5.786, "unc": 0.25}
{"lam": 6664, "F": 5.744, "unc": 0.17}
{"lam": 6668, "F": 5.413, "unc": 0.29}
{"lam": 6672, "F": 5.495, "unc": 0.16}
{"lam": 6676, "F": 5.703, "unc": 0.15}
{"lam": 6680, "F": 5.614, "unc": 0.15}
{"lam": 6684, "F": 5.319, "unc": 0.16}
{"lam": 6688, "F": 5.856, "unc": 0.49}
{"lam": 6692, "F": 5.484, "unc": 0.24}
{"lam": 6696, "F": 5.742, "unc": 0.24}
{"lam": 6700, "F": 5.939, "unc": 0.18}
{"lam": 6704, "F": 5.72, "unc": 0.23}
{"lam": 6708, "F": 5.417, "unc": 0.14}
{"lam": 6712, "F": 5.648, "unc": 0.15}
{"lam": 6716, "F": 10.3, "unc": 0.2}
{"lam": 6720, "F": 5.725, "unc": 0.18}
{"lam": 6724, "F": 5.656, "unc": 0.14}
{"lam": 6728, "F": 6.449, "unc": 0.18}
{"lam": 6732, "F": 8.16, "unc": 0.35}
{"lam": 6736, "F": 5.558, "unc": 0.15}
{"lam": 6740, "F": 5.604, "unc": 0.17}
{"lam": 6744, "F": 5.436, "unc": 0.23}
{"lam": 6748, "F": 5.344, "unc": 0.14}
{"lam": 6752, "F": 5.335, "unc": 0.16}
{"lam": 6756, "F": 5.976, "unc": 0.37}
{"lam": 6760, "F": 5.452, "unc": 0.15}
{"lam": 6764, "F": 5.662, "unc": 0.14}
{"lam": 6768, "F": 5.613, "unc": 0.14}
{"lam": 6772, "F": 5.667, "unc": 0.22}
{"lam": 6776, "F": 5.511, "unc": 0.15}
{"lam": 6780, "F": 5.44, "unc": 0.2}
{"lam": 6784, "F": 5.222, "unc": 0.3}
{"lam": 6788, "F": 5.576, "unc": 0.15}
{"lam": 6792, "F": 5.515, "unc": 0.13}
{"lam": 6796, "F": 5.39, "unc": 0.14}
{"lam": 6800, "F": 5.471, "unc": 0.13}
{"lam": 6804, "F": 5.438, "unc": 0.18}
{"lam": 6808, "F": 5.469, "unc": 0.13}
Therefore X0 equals 6508 Angstrom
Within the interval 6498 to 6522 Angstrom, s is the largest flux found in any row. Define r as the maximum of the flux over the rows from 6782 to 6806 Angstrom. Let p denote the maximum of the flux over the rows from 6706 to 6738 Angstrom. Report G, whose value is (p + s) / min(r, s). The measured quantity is 2.9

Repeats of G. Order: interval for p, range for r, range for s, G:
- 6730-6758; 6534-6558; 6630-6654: 2.4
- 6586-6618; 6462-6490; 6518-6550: 2.4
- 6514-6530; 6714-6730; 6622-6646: 2.0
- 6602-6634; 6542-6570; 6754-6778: 2.0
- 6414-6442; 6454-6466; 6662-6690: 2.1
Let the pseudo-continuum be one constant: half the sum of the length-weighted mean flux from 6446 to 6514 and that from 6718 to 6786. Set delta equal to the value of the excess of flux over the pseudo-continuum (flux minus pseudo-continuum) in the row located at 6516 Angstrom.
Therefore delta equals -0.02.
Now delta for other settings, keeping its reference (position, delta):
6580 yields 1.08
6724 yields -0.07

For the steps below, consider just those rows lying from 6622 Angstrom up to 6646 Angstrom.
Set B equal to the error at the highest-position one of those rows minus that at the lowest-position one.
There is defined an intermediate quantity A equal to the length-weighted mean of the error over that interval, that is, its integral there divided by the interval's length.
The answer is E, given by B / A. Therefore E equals 0.31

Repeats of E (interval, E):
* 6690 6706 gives -0.04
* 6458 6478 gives -0.14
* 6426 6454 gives -0.80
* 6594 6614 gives 0.64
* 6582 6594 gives -0.37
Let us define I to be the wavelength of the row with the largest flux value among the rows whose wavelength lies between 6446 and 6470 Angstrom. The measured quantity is 6468 Angstrom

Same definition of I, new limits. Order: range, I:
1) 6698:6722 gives 6716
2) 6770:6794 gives 6772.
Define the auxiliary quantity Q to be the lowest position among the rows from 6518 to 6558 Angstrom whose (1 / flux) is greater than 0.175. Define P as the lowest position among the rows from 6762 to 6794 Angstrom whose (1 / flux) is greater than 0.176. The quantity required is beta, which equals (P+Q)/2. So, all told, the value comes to 6642 Angstrom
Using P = 6764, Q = 6520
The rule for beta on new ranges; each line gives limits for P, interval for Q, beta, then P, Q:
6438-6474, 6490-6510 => 6466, 6440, 6492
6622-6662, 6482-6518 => 6560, 6636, 6484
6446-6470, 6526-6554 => 6494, 6456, 6532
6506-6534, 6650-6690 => 6582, 6512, 6652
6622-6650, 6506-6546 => 6574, 6636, 6512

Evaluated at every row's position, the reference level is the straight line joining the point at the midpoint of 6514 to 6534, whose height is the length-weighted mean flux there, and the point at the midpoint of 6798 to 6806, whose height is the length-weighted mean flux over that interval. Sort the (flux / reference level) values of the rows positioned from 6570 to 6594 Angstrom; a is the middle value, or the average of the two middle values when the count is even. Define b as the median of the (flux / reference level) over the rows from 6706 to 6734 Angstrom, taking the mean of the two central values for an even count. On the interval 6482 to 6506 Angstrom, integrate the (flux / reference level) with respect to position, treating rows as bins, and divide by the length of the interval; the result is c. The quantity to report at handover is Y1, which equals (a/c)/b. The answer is 0.980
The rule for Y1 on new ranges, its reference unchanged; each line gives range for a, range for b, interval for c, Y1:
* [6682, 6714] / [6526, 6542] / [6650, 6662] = 0.998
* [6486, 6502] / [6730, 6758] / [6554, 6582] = 0.529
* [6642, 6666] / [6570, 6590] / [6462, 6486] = 0.979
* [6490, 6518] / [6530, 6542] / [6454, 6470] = 0.996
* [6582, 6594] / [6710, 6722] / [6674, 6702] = 0.961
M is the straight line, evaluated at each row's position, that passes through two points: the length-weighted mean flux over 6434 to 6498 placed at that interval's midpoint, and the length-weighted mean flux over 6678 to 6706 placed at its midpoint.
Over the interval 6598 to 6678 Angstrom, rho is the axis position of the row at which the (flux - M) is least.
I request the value 6640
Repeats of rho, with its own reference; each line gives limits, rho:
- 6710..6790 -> 6784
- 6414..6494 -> 6420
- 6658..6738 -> 6684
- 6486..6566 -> 6496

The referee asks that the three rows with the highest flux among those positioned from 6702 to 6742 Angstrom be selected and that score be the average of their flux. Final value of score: 8.3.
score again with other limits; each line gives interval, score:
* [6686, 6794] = 8.3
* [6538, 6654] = 19.8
